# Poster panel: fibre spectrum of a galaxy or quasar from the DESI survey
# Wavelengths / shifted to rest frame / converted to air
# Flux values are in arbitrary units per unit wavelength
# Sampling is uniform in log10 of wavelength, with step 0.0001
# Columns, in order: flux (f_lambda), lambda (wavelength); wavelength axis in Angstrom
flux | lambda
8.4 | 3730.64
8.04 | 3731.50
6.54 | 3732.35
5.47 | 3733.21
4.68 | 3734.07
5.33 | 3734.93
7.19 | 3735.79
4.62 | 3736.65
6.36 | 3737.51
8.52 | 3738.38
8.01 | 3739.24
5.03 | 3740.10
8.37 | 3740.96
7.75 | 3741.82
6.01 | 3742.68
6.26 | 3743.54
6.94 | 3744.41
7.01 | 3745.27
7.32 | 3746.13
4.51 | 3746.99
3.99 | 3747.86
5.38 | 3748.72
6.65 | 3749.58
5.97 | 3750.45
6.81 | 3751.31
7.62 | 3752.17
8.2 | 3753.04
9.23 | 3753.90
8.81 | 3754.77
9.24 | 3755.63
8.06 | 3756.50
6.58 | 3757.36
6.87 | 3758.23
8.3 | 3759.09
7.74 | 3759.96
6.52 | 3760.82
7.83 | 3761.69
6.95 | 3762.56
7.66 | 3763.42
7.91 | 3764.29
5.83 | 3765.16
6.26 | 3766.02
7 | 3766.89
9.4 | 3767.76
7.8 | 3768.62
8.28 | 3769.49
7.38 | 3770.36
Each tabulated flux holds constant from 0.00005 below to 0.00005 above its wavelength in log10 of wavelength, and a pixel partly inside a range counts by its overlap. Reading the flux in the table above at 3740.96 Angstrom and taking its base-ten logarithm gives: 0.92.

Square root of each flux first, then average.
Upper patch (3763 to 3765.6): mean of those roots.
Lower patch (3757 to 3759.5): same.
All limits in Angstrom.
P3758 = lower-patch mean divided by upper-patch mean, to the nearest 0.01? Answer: 1.01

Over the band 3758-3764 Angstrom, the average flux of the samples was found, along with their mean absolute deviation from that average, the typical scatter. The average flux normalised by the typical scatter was 14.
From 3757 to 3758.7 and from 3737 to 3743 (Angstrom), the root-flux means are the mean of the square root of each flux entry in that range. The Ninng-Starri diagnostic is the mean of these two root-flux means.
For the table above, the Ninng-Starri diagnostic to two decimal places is 2.63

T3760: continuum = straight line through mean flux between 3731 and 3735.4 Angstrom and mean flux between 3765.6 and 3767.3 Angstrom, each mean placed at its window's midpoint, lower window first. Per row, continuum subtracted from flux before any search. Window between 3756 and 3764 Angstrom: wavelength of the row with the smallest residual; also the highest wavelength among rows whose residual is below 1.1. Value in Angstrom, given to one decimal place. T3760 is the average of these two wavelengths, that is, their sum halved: 3762.1 Angstrom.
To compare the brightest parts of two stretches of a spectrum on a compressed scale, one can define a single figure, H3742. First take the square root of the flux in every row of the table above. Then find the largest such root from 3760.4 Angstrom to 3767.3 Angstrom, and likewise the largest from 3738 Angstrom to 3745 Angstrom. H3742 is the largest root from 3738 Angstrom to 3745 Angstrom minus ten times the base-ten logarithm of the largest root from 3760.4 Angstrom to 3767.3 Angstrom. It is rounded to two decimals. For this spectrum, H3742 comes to -1.57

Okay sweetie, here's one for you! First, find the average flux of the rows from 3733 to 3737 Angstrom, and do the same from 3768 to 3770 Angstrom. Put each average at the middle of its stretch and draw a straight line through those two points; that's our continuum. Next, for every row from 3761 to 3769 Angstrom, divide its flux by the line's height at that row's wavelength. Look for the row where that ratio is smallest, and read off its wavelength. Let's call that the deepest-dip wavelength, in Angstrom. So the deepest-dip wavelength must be 3765.16 Angstrom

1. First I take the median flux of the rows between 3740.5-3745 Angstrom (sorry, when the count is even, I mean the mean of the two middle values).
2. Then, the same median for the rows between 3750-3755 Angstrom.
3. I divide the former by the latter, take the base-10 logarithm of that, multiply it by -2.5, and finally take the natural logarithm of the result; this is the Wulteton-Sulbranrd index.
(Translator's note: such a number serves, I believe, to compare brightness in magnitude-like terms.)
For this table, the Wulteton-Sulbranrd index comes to -1.95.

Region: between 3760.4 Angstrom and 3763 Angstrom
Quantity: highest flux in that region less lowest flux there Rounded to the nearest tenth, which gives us 1.3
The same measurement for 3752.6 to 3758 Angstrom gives 2.7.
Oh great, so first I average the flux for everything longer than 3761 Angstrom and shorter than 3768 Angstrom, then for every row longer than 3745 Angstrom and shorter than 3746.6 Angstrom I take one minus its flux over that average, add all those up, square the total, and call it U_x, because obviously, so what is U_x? 0.00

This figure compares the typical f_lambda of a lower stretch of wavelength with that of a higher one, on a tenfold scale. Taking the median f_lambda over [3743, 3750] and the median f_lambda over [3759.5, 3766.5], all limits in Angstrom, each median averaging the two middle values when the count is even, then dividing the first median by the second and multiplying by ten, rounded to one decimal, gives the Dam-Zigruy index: 8.8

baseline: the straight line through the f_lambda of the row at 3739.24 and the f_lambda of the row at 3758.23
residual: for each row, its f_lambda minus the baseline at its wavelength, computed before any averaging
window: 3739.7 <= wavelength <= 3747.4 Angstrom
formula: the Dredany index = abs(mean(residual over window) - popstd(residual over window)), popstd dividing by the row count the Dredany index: 2.3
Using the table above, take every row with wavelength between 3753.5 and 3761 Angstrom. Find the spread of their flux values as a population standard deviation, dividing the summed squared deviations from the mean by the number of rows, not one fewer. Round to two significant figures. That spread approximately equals 1.0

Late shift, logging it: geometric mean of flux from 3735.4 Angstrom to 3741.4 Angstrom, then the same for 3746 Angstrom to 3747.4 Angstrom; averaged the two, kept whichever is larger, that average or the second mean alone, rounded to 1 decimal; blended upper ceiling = 6.2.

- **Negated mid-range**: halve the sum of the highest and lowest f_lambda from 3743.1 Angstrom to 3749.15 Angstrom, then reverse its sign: -5.7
